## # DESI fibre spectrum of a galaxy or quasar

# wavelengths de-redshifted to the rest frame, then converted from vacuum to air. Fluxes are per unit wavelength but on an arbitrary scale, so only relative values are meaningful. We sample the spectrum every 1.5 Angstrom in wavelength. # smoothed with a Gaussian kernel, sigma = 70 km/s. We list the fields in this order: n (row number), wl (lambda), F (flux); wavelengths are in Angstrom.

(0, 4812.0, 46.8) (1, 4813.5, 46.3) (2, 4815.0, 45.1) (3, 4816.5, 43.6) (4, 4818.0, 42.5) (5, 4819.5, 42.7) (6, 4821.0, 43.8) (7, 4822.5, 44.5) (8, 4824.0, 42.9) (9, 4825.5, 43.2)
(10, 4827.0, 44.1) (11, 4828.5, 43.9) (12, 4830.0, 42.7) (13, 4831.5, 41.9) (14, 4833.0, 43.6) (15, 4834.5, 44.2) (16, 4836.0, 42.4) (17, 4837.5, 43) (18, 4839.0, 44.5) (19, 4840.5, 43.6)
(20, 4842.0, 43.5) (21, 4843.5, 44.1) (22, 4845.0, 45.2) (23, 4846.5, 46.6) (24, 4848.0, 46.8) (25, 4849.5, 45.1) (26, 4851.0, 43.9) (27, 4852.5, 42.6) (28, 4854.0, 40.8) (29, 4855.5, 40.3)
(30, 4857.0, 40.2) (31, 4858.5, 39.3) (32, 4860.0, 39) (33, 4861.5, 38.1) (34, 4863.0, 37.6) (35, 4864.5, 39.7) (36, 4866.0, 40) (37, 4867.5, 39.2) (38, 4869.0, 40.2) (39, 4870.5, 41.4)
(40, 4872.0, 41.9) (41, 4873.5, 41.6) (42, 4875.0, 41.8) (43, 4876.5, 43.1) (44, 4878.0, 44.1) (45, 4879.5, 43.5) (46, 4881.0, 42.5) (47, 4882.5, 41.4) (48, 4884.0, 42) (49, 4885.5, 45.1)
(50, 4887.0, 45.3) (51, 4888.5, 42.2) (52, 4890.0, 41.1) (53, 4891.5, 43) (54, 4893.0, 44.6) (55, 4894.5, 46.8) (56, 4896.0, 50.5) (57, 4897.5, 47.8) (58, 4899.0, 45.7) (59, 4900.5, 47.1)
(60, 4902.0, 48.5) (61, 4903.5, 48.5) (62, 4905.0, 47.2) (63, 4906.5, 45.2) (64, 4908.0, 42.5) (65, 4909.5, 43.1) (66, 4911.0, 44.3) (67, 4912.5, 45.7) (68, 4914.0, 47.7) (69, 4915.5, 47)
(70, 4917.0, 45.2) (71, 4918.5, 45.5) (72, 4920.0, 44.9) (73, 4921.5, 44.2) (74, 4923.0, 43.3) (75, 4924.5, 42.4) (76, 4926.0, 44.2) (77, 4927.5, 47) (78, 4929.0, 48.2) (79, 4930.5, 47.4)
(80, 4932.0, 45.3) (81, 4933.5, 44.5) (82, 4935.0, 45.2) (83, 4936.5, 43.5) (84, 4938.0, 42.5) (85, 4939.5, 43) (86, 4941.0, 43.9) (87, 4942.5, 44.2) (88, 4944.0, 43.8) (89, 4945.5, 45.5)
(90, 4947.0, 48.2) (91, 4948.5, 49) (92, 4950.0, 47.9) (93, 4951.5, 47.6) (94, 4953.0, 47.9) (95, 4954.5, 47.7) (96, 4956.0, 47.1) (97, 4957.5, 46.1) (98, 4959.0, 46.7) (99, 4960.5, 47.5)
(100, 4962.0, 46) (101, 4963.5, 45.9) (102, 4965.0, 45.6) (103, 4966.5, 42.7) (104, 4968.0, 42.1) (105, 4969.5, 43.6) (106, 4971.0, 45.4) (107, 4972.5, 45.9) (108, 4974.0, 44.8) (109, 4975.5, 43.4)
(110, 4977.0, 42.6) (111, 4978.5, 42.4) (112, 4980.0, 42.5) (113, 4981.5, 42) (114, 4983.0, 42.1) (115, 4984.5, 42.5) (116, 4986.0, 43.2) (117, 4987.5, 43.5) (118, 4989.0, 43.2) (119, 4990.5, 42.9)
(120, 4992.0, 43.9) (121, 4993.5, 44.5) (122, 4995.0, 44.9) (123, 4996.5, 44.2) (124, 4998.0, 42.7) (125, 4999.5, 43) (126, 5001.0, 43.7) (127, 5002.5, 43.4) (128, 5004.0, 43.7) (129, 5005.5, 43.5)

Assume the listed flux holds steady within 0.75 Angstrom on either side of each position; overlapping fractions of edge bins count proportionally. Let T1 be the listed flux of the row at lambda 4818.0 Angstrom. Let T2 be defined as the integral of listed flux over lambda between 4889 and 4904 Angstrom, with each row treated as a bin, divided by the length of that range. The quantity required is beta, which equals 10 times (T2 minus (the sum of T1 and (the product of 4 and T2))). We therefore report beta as -1813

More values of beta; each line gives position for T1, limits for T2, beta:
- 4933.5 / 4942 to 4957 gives -1853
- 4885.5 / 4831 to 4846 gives -1761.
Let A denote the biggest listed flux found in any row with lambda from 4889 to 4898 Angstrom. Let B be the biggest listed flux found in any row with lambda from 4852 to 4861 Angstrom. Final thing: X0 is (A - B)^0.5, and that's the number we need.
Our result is 2.8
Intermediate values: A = 50.5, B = 42.6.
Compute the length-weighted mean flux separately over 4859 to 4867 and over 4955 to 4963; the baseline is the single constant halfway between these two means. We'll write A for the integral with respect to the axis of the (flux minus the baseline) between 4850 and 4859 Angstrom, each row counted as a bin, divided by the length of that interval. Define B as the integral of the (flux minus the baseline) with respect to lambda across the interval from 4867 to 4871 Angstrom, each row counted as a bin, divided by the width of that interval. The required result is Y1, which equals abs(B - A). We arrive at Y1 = 1.1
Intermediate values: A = -1.5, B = -3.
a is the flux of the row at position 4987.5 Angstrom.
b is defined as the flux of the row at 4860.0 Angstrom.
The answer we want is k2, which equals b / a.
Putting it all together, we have 0.90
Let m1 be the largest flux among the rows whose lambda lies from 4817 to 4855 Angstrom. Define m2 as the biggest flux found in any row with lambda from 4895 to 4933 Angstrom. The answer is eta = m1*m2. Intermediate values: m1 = 46.8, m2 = 50.5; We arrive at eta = 2363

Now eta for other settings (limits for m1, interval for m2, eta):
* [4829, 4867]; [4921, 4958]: 2293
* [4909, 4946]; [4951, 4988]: 2309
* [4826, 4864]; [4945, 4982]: 2293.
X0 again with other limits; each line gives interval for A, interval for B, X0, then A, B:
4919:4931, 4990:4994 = 1.9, 48.2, 44.5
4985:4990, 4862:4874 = 1.3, 43.5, 41.9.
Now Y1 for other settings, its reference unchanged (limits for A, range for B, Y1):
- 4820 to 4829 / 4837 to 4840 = 0.1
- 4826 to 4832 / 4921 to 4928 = 0.9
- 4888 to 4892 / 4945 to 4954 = 5.7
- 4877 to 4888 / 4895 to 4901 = 4.4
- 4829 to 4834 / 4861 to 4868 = 3.9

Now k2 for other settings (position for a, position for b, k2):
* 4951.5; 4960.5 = 1.00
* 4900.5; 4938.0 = 0.90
